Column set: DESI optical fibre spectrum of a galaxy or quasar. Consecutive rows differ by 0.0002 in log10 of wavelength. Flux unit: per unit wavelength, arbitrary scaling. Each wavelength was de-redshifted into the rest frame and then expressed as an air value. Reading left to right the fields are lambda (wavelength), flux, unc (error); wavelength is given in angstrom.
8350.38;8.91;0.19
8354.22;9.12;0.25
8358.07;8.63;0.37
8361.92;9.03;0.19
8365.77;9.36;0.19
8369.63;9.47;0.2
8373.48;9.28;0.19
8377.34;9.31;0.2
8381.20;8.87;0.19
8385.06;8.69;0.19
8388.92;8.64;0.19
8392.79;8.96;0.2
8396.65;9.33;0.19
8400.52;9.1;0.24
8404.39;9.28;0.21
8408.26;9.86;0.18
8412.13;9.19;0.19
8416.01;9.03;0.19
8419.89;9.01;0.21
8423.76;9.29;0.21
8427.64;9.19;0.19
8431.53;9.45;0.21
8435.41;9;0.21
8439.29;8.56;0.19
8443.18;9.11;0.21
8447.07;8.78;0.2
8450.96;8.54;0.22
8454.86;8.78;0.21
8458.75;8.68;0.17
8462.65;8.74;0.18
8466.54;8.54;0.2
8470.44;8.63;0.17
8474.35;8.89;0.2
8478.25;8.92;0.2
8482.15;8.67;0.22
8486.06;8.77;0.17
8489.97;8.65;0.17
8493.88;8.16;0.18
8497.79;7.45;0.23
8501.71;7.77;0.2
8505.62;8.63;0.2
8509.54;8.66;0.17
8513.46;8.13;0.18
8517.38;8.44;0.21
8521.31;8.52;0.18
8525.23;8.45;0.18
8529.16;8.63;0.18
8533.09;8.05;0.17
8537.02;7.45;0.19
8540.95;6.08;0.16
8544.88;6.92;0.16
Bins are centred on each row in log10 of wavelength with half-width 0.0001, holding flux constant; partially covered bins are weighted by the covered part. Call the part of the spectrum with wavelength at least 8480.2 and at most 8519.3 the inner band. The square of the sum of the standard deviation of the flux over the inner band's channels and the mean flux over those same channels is 77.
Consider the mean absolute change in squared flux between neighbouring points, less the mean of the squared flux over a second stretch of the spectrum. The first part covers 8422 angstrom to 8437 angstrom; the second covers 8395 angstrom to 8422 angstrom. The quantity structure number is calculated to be -81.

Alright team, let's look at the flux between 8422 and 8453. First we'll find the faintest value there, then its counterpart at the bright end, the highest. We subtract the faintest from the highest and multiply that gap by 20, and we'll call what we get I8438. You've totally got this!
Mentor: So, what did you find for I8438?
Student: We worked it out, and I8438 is 18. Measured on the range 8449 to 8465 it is 5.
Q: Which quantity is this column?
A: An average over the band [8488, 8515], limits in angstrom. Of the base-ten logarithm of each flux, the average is 0.914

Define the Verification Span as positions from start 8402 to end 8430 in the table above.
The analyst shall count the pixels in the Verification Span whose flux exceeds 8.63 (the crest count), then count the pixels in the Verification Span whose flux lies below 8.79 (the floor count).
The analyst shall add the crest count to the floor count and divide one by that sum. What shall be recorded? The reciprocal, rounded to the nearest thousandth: 0.143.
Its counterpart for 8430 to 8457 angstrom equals 0.111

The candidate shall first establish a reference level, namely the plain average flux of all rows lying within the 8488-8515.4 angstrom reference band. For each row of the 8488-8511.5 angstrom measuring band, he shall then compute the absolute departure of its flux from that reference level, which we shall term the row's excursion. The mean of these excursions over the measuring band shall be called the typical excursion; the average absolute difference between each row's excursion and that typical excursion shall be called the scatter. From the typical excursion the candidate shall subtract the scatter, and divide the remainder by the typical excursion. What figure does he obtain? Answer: 0.70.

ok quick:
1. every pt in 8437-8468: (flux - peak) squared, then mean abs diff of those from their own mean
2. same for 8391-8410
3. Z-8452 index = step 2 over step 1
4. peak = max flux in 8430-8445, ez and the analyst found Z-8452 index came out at 0.39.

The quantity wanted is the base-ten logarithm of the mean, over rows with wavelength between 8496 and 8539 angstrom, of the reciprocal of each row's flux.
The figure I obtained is -0.91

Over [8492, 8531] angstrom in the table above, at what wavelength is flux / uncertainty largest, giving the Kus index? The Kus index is 8509.54 angstrom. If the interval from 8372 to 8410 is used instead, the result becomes 8408.26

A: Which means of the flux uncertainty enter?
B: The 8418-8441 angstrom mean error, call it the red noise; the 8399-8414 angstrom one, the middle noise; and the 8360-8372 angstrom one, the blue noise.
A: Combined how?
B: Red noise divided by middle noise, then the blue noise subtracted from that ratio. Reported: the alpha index 0.80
